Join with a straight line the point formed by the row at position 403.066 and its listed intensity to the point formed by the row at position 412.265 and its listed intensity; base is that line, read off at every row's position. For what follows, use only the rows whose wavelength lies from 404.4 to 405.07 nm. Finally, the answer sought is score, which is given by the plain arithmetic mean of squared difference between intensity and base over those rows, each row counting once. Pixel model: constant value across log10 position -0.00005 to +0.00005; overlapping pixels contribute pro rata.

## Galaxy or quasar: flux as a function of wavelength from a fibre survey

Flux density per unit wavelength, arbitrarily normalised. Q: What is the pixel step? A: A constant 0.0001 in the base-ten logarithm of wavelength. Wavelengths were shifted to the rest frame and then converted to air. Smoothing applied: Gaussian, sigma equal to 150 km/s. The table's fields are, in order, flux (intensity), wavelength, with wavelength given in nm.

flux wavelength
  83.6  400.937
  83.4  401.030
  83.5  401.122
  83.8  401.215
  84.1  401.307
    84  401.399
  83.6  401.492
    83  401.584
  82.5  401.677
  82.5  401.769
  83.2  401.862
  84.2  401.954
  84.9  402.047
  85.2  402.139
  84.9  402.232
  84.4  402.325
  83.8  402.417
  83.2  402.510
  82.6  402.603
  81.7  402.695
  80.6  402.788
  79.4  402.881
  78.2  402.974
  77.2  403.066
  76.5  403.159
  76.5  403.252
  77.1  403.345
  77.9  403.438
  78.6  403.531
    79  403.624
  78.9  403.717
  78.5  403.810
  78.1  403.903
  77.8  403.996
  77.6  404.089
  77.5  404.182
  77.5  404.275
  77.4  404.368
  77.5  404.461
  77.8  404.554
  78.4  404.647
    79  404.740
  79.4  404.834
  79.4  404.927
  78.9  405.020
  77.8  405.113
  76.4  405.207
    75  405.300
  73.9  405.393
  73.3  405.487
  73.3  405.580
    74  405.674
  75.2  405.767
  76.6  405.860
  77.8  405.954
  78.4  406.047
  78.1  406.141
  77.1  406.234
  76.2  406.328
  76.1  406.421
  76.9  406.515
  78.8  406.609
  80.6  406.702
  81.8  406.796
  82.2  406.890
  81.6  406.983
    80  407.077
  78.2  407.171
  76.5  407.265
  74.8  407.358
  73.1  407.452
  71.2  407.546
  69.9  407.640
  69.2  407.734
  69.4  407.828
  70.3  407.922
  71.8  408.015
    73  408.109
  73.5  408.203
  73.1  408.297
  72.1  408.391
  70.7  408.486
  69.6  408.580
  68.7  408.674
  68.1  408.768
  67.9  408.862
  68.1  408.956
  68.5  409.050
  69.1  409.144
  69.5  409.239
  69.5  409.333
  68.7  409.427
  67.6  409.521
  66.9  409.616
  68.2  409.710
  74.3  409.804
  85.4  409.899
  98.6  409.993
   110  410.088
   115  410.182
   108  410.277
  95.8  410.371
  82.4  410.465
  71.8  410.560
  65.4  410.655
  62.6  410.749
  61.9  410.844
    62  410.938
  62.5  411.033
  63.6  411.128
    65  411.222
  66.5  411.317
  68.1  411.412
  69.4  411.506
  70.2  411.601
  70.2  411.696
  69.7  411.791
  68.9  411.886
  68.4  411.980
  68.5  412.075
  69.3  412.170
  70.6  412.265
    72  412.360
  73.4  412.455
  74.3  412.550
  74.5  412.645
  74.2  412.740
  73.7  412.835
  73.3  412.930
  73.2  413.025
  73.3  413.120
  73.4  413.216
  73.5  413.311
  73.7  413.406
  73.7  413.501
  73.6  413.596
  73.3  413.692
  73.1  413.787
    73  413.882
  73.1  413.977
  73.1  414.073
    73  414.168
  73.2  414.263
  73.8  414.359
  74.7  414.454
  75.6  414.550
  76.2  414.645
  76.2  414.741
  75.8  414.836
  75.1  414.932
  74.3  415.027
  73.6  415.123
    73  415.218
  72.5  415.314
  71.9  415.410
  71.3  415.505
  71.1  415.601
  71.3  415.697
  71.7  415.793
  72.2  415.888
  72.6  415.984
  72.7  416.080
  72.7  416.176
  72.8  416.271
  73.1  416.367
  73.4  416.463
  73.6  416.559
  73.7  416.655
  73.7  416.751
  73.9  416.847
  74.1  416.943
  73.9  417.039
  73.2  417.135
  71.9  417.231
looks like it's 8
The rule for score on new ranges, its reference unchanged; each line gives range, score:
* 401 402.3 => 32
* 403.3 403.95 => 3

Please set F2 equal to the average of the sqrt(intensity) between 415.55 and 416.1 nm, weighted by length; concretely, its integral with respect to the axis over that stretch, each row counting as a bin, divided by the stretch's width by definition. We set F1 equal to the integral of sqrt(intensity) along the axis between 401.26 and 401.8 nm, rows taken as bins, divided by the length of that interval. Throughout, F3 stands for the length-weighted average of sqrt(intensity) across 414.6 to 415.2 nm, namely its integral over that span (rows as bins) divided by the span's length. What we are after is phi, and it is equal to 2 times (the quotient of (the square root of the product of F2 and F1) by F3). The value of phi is 2.03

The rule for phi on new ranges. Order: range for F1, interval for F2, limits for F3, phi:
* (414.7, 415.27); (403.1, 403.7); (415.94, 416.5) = 2.04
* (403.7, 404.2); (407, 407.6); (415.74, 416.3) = 2.06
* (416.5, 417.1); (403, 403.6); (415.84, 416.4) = 2.04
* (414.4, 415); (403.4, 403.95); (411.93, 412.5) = 2.09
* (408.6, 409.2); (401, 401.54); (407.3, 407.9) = 2.06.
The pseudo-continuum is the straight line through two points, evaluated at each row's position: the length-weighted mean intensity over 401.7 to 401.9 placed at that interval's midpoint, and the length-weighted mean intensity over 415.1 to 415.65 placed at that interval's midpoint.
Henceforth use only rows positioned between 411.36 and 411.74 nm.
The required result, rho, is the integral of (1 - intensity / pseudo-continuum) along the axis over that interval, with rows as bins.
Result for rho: 0.029 nm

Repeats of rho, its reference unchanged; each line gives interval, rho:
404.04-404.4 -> 0.015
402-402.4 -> -0.011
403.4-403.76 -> 0.012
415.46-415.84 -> 0.003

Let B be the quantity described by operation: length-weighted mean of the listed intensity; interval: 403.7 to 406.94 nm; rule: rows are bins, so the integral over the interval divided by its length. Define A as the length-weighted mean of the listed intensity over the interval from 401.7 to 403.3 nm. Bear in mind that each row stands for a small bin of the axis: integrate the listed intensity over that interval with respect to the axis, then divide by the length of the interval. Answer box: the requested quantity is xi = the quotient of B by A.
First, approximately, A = 81.7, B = 77.5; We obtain 0.95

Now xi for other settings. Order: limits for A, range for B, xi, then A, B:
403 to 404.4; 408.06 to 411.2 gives 0.96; 77.8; 74.8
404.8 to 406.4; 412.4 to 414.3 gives 0.96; 76.5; 73.5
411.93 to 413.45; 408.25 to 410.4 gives 1.07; 72.5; 77.8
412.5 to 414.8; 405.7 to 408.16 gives 1.03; 73.9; 76.0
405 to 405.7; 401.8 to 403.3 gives 1.09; 75.2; 81.6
